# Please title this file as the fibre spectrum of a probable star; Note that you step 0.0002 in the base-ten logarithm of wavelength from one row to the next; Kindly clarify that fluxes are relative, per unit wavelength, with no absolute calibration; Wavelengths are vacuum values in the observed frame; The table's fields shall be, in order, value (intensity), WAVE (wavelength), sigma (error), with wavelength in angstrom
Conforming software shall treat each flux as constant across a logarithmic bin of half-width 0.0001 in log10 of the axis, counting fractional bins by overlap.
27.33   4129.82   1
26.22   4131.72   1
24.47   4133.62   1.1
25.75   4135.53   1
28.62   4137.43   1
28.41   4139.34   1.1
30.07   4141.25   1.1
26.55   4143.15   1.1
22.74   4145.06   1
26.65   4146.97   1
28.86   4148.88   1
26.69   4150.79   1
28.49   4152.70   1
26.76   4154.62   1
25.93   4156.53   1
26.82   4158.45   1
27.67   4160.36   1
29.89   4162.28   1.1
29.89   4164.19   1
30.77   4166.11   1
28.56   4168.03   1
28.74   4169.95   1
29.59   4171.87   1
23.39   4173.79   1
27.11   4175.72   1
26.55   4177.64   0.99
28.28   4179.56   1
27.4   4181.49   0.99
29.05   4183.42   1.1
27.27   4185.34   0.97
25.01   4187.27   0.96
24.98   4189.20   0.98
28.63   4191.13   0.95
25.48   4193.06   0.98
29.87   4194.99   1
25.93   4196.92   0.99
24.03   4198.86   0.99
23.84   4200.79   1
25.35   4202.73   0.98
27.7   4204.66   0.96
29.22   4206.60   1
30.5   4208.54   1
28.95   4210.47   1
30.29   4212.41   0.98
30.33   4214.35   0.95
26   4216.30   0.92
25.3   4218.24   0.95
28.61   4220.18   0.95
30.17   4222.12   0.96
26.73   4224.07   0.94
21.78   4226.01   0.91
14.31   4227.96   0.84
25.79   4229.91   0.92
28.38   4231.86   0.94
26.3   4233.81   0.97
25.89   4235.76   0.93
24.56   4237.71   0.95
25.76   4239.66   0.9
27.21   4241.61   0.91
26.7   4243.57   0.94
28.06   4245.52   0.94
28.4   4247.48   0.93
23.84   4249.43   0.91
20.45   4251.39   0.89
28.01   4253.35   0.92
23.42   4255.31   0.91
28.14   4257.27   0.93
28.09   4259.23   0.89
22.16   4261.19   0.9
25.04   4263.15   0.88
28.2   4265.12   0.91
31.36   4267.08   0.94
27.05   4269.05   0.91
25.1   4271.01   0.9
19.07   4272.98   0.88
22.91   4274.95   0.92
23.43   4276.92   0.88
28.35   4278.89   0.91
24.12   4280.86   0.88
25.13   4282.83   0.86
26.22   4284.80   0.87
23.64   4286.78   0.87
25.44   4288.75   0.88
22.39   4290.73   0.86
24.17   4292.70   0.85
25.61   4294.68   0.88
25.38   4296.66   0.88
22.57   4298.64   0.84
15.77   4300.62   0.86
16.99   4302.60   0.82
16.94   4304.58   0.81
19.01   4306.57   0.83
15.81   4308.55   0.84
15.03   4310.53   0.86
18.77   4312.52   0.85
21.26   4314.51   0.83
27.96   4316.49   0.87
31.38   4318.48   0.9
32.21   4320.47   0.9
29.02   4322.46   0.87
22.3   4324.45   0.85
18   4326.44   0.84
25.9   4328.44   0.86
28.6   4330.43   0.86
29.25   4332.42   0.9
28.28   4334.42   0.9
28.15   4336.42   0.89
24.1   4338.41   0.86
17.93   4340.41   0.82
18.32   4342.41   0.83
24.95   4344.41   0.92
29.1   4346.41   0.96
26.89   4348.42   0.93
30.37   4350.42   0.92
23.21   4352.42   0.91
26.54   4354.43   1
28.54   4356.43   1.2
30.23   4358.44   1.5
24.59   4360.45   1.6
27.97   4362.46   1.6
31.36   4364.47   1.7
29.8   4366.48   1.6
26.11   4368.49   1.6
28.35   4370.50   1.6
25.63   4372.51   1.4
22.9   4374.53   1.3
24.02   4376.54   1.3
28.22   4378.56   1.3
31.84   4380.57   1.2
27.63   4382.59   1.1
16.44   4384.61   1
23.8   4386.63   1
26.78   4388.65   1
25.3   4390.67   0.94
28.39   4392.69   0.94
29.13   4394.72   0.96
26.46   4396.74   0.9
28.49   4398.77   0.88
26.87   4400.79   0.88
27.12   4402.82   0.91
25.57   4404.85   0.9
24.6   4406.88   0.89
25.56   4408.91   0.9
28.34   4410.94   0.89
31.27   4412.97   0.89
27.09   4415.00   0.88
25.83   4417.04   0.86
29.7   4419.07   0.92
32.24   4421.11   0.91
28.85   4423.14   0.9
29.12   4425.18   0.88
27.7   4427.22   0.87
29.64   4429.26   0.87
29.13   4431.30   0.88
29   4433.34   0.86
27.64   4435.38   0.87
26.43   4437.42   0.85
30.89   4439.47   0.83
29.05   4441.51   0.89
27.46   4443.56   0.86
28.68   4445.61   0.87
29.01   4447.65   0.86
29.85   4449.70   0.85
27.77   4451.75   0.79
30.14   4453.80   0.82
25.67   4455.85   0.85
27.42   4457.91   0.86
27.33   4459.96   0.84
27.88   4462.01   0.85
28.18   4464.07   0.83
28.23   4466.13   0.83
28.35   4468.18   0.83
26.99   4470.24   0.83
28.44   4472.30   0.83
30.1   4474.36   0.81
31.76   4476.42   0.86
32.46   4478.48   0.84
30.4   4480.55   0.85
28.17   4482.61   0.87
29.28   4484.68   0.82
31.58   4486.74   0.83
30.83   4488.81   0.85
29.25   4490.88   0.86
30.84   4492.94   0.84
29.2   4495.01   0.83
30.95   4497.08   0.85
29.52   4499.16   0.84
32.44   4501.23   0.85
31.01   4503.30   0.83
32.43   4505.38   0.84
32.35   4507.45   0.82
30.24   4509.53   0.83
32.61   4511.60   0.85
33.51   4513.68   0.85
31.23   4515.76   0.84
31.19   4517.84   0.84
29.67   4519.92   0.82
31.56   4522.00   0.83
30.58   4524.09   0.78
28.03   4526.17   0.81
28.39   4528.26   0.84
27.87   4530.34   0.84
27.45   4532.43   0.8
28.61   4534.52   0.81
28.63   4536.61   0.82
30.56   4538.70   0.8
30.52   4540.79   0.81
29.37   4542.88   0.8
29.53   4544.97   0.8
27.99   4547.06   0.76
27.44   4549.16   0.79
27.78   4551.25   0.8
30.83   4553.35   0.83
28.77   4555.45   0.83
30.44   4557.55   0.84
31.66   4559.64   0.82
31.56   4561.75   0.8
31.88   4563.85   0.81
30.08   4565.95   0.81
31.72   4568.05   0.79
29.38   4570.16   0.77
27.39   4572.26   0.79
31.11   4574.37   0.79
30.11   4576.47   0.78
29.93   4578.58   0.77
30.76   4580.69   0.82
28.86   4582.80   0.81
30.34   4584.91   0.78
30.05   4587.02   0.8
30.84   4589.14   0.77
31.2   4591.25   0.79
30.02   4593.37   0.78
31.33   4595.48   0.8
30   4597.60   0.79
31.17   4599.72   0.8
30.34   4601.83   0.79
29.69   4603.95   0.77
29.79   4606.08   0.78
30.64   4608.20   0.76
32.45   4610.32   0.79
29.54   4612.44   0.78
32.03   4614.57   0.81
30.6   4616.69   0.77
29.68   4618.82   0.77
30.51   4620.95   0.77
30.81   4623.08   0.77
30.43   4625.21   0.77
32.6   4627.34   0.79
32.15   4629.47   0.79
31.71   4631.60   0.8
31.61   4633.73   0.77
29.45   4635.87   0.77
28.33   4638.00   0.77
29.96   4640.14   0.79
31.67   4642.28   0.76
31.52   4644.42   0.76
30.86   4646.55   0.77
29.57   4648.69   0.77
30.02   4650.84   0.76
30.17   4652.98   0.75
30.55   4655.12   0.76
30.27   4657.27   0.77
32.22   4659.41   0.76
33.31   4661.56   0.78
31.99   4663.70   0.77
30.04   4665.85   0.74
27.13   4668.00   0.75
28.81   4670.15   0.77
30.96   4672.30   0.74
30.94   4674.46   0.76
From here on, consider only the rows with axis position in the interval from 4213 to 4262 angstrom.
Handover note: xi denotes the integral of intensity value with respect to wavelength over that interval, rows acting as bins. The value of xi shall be 1265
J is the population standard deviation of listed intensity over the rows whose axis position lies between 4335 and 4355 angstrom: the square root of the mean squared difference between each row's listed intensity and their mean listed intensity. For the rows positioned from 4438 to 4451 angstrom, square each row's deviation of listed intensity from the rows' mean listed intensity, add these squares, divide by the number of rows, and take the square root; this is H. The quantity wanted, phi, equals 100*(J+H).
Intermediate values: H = 1.1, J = 4.0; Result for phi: 505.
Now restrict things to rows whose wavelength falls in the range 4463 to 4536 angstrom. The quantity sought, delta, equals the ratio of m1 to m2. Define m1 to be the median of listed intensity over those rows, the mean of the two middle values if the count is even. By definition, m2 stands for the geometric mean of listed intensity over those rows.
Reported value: 1.01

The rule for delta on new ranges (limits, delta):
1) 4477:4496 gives 1.01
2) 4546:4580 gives 1.01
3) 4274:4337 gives 1.04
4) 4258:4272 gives 1.02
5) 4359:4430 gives 1.02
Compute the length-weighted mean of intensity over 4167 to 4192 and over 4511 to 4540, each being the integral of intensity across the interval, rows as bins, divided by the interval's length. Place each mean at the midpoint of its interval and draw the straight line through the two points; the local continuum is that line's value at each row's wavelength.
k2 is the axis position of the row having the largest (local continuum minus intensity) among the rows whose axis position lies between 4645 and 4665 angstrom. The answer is 4648.69 angstrom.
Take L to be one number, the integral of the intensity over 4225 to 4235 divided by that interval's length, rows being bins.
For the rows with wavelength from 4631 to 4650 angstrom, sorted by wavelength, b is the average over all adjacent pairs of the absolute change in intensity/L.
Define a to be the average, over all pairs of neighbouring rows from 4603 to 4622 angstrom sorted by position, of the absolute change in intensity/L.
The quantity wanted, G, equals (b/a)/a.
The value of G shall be 13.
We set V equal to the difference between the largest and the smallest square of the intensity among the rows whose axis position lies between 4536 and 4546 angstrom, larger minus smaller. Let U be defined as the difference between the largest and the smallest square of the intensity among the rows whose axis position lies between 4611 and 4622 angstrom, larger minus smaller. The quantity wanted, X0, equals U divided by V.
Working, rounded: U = 153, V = 114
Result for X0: 1.34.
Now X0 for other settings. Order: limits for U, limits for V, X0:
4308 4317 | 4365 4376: 1.53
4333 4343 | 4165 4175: 1.20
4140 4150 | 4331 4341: 0.72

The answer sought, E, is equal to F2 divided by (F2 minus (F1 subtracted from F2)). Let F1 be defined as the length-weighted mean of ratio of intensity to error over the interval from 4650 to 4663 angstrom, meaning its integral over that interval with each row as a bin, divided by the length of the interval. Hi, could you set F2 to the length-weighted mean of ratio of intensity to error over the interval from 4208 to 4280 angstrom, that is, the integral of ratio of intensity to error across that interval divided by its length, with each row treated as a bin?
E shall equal 0.7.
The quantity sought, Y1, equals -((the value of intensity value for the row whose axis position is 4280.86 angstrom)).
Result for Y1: -24.1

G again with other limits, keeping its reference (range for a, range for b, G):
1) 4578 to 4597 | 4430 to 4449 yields 34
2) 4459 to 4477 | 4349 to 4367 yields 103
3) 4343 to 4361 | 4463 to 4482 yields 2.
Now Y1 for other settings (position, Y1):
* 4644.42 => -31.5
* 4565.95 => -30.1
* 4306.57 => -19.0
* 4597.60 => -30.0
